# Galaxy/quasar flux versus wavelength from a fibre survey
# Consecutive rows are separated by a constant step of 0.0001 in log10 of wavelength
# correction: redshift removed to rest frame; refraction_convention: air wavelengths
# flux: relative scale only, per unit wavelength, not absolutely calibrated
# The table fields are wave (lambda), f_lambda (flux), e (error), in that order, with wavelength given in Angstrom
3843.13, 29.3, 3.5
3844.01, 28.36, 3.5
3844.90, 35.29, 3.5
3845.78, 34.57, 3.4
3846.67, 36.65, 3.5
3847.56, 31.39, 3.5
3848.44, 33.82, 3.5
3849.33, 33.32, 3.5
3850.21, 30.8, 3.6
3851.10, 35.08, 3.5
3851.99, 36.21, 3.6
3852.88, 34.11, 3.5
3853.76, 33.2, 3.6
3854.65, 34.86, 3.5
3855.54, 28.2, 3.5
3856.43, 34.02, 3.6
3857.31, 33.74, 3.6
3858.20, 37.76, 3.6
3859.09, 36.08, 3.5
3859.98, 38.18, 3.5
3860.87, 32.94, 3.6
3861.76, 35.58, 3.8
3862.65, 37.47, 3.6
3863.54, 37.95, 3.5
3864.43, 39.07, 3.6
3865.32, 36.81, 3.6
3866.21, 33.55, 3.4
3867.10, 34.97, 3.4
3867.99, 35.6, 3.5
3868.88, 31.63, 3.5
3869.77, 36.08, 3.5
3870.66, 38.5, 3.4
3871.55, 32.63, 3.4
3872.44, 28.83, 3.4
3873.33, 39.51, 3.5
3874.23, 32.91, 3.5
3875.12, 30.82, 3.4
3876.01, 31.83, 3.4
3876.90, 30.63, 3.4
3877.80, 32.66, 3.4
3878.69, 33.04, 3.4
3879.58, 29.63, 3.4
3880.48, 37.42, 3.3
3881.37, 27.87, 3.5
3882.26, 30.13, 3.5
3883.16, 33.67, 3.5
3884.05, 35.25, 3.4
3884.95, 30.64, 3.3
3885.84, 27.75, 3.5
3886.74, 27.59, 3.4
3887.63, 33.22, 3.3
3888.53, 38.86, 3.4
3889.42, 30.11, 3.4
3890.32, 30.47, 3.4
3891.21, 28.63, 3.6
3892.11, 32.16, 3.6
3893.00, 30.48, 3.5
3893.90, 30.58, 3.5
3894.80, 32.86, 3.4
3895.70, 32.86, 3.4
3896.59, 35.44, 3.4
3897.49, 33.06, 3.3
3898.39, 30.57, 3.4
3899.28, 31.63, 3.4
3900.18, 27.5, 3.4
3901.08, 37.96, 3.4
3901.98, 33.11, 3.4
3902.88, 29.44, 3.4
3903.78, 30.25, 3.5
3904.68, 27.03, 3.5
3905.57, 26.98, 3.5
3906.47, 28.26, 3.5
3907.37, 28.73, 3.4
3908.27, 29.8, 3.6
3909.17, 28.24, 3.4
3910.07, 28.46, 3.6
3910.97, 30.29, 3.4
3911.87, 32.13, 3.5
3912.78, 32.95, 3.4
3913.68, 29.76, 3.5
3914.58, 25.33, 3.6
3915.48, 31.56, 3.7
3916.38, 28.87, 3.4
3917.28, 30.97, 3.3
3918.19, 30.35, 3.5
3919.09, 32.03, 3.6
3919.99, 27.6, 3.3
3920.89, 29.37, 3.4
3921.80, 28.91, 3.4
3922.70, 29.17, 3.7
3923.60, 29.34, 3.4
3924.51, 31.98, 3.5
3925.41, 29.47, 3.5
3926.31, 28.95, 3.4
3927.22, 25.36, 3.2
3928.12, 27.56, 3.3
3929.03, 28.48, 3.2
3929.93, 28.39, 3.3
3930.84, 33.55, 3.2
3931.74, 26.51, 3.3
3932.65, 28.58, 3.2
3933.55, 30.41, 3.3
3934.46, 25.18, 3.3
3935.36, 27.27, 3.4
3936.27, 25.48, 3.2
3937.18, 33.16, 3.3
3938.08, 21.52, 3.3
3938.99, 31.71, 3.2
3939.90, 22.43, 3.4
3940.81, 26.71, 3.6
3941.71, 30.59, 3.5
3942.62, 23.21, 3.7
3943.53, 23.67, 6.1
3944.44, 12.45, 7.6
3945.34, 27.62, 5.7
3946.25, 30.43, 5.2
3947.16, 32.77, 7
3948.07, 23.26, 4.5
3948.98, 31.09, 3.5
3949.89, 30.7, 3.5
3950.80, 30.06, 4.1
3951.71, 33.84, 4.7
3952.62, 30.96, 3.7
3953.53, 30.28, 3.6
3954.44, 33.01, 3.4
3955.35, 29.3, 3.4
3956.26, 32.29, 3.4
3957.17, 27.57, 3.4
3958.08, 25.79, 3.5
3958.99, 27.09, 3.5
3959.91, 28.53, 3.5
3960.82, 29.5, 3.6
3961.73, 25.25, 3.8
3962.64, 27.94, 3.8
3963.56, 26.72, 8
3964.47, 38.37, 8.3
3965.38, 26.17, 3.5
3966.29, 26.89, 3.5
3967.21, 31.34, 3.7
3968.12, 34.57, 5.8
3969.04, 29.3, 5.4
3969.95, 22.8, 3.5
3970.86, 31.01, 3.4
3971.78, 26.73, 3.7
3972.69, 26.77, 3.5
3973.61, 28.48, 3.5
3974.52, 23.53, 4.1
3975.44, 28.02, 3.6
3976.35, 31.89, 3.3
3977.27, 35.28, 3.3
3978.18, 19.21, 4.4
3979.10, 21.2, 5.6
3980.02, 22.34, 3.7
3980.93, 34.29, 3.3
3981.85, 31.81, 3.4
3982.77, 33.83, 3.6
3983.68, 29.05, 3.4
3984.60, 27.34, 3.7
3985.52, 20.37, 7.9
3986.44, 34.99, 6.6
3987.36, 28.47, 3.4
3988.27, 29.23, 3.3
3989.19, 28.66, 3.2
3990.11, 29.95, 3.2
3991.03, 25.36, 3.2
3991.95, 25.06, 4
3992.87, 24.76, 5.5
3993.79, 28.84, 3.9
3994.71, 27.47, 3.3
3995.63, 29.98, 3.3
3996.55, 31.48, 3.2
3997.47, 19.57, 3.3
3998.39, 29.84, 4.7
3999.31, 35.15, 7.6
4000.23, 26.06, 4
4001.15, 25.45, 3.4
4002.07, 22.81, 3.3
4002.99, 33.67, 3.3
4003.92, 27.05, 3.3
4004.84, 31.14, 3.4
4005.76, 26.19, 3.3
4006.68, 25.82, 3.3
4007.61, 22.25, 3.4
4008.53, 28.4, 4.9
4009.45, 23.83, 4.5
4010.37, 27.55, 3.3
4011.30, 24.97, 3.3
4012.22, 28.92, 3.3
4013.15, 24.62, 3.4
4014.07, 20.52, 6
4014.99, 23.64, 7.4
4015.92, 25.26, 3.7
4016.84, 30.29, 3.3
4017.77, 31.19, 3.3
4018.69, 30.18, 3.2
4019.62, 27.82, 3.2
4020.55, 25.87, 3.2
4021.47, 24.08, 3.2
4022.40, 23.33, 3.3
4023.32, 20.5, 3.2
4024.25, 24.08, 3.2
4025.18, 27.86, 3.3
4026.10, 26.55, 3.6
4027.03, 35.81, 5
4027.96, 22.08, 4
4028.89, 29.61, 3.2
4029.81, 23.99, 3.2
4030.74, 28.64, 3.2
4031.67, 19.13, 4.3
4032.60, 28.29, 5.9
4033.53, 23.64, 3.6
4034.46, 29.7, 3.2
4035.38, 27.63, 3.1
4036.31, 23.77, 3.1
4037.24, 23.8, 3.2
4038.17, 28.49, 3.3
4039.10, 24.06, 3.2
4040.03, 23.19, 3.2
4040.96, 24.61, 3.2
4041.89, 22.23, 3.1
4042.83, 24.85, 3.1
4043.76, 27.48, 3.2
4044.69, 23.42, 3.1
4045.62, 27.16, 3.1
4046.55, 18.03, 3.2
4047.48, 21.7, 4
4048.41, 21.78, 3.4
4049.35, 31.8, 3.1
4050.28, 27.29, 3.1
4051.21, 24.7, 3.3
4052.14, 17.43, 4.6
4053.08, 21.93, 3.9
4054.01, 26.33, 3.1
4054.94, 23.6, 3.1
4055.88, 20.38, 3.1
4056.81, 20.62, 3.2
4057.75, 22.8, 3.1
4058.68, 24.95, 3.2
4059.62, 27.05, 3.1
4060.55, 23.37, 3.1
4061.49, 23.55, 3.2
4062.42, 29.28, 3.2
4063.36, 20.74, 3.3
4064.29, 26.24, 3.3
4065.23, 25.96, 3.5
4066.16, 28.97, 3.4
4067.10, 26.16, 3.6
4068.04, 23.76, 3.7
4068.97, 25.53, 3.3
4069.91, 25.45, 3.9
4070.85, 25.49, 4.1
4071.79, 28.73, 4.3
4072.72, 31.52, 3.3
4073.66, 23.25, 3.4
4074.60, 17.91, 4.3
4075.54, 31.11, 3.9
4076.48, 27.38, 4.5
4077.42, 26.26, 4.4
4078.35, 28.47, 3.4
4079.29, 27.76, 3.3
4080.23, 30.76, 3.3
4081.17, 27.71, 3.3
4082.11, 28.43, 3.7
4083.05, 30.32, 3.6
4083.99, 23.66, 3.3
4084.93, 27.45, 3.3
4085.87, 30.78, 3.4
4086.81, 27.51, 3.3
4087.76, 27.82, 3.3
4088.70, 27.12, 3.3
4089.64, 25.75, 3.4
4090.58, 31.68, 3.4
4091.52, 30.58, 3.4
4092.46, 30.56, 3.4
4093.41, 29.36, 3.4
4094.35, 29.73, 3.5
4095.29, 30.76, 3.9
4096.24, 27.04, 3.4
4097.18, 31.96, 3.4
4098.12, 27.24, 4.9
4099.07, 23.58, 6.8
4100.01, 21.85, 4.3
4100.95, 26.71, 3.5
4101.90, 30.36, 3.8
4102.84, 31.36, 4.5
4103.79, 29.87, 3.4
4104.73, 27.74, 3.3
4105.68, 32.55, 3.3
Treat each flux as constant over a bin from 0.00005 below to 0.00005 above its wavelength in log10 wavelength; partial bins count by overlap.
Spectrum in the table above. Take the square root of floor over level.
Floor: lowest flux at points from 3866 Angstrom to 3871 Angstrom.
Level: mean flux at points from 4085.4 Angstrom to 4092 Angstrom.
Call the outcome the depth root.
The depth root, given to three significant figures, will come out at 1.05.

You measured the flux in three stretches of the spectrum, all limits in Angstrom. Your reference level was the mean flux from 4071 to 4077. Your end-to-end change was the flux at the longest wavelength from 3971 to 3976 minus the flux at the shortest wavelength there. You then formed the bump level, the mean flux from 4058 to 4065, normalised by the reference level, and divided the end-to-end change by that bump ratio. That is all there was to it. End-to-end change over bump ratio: 1.4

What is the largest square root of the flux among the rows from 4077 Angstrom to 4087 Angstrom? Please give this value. 5.55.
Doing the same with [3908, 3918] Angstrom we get 5.74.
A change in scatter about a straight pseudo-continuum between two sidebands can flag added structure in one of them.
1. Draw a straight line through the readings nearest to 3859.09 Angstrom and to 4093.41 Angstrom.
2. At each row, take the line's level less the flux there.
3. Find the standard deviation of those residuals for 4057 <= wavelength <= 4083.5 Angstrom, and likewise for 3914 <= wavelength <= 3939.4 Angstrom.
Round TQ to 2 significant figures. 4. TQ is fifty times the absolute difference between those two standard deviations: 29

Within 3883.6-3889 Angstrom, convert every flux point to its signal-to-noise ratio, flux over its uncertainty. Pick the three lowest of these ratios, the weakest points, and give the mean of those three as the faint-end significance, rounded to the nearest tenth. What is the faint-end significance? 8.4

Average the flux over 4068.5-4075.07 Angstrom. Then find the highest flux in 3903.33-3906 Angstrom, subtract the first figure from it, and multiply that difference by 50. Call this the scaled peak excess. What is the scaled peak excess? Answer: 242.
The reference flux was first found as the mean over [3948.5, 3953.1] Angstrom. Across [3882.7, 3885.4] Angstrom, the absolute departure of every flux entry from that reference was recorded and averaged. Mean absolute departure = 2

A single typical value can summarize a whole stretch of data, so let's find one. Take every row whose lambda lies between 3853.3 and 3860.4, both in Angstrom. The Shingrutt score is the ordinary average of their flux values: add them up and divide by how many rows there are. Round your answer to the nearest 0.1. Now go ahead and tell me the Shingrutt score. 34.5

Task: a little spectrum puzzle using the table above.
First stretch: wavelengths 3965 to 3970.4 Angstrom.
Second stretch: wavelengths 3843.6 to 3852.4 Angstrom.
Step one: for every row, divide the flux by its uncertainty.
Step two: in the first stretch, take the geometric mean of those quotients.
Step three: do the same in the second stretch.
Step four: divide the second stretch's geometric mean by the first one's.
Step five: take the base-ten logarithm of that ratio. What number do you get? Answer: 0.144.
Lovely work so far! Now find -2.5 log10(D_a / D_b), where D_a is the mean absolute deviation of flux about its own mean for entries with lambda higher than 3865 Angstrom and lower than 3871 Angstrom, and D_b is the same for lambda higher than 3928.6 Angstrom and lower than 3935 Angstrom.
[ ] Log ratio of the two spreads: 0.1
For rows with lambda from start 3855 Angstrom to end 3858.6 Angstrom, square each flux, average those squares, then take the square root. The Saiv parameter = 34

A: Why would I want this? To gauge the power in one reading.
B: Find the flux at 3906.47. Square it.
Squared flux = 799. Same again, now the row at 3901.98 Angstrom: 1096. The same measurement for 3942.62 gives 539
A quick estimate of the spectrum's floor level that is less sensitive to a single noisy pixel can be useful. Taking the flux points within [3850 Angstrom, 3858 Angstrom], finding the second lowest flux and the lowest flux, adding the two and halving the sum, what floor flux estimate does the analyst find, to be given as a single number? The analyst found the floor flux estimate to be 29.5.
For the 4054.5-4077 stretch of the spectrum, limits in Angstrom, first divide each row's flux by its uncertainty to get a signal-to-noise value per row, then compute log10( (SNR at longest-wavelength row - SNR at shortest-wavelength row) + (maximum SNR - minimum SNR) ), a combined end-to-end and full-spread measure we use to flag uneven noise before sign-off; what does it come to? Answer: 0.59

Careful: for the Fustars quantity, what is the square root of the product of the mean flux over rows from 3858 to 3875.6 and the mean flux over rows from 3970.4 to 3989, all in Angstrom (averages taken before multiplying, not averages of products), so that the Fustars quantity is 31.6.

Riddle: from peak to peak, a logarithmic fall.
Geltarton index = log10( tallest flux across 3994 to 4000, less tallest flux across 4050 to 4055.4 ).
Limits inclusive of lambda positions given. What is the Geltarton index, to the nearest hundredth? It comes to 0.90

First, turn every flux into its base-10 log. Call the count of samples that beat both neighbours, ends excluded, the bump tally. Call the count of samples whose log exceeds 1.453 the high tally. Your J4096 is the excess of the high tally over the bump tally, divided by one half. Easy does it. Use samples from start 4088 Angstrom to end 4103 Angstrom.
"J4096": 12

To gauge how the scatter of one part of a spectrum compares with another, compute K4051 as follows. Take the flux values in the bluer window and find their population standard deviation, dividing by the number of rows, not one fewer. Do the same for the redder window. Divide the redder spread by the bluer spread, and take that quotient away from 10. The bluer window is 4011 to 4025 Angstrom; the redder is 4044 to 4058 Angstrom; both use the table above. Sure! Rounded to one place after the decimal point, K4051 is 8.9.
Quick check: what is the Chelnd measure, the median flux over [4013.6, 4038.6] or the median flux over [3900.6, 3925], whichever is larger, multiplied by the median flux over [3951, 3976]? 838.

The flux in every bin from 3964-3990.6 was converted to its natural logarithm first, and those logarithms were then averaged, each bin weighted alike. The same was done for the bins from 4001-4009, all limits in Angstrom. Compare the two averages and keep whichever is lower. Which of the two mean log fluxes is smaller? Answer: 3.29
